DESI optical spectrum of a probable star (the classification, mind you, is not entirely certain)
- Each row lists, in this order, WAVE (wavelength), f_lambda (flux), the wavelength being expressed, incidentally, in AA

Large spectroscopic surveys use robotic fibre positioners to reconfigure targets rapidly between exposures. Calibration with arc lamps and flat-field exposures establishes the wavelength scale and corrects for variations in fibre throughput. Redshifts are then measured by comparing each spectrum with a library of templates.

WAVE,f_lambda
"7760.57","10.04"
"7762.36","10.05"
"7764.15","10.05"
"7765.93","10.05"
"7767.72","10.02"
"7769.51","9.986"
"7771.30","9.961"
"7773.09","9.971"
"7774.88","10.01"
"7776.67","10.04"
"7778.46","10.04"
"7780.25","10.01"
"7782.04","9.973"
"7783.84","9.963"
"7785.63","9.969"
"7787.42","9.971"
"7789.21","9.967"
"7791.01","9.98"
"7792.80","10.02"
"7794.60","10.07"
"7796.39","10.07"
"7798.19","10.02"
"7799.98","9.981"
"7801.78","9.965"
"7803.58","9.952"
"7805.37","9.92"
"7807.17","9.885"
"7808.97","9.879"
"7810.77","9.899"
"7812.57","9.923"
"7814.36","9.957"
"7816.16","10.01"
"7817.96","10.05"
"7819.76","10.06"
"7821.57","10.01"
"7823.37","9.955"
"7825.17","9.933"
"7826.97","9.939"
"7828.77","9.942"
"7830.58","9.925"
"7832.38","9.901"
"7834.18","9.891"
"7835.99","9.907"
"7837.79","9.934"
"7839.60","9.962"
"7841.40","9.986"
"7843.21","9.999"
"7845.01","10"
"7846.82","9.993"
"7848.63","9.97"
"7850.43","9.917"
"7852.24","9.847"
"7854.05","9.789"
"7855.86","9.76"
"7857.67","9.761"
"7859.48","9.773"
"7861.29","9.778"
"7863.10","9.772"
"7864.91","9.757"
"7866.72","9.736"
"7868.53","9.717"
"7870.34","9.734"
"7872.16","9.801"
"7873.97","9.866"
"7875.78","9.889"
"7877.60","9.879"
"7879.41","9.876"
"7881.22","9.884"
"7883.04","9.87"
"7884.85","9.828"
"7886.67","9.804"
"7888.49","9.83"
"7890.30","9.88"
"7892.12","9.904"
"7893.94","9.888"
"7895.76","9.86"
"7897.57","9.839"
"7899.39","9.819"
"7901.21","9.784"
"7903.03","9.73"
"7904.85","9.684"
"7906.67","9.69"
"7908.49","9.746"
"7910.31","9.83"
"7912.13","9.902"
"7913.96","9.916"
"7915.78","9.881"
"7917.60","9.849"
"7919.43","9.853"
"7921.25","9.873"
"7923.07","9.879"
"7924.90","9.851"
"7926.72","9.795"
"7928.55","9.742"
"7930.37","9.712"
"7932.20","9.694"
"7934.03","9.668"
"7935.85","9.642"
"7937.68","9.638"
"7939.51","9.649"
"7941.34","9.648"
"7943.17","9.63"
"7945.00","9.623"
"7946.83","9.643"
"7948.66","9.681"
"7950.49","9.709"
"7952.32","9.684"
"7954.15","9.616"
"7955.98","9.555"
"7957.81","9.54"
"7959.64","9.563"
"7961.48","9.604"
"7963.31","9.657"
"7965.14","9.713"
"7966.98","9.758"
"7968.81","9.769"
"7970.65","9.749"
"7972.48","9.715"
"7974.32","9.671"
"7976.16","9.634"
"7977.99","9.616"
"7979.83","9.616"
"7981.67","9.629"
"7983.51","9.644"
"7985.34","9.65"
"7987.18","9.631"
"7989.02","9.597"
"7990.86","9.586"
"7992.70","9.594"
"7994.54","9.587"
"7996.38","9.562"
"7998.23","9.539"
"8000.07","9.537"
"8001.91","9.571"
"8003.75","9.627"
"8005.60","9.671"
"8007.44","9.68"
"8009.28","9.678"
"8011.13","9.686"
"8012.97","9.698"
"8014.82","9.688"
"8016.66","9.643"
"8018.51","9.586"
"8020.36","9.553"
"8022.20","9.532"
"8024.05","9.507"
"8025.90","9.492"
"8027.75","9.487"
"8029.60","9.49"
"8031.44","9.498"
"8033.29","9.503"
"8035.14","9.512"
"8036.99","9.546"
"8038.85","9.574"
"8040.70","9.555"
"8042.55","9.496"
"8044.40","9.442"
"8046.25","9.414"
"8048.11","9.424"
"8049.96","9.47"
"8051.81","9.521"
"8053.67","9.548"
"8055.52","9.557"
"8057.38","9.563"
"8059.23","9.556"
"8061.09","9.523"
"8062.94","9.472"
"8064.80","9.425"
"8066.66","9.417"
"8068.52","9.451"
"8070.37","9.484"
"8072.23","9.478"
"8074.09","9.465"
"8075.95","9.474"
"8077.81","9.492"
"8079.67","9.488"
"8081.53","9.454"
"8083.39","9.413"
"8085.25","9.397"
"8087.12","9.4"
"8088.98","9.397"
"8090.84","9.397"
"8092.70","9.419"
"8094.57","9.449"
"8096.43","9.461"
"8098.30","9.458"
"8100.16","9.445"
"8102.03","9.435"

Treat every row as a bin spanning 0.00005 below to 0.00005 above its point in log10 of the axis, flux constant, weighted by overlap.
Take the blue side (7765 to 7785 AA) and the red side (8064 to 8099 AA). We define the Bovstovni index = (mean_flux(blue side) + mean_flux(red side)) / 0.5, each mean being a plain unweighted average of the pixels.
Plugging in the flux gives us 38.9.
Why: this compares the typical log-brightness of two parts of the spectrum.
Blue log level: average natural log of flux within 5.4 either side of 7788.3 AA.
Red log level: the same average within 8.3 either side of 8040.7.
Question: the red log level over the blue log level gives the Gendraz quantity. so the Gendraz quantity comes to 0.978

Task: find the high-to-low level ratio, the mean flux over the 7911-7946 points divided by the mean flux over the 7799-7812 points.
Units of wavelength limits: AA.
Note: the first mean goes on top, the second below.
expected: 0.983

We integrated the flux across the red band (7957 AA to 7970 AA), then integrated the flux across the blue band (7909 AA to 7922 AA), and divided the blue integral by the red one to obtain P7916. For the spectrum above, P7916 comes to 1.02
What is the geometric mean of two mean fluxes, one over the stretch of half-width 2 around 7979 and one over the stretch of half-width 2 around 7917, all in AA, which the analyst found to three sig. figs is 9.74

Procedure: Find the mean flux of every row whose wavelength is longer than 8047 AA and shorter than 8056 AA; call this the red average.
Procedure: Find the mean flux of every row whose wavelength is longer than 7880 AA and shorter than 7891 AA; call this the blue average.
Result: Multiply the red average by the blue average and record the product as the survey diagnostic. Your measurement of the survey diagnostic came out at 93.6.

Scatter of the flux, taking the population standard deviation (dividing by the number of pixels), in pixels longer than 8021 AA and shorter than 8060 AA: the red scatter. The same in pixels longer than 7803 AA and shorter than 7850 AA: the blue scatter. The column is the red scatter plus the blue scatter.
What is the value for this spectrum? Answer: 0.092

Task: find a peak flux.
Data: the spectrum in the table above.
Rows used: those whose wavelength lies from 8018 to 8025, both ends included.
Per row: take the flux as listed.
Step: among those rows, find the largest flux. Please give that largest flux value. 9.586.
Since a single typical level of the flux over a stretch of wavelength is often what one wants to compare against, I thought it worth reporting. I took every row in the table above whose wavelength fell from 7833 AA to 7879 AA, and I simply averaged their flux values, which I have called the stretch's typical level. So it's 9.86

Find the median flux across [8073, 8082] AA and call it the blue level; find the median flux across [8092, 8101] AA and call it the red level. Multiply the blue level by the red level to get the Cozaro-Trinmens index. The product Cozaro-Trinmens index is 89.5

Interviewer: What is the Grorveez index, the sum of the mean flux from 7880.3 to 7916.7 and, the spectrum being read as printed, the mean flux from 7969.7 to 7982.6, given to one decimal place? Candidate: 19.5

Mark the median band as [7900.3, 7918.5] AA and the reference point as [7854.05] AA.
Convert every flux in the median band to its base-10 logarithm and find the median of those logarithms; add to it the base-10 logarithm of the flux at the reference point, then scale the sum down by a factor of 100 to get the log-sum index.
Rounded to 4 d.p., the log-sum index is 0.0198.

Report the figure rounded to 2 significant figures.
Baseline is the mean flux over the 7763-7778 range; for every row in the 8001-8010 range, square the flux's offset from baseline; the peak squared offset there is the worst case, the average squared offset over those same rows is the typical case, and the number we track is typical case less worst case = -0.058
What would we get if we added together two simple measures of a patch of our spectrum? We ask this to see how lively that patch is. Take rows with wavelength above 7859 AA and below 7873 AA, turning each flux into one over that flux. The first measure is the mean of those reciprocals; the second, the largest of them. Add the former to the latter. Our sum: 0.205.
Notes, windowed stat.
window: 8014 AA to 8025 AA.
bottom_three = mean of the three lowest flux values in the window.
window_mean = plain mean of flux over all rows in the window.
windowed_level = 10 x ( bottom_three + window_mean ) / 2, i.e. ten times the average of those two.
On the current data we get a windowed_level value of 95.6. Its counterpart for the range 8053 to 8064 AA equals 95.3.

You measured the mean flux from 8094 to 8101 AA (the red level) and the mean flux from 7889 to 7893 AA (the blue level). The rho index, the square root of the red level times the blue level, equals 9.67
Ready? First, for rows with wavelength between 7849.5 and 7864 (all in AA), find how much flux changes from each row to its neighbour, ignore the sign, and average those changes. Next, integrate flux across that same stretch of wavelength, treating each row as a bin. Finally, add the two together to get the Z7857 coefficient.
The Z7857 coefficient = 142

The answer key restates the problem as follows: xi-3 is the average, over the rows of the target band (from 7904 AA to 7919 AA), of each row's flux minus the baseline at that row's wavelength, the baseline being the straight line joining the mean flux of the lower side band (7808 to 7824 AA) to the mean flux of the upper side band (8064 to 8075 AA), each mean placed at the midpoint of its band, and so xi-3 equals 0.04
